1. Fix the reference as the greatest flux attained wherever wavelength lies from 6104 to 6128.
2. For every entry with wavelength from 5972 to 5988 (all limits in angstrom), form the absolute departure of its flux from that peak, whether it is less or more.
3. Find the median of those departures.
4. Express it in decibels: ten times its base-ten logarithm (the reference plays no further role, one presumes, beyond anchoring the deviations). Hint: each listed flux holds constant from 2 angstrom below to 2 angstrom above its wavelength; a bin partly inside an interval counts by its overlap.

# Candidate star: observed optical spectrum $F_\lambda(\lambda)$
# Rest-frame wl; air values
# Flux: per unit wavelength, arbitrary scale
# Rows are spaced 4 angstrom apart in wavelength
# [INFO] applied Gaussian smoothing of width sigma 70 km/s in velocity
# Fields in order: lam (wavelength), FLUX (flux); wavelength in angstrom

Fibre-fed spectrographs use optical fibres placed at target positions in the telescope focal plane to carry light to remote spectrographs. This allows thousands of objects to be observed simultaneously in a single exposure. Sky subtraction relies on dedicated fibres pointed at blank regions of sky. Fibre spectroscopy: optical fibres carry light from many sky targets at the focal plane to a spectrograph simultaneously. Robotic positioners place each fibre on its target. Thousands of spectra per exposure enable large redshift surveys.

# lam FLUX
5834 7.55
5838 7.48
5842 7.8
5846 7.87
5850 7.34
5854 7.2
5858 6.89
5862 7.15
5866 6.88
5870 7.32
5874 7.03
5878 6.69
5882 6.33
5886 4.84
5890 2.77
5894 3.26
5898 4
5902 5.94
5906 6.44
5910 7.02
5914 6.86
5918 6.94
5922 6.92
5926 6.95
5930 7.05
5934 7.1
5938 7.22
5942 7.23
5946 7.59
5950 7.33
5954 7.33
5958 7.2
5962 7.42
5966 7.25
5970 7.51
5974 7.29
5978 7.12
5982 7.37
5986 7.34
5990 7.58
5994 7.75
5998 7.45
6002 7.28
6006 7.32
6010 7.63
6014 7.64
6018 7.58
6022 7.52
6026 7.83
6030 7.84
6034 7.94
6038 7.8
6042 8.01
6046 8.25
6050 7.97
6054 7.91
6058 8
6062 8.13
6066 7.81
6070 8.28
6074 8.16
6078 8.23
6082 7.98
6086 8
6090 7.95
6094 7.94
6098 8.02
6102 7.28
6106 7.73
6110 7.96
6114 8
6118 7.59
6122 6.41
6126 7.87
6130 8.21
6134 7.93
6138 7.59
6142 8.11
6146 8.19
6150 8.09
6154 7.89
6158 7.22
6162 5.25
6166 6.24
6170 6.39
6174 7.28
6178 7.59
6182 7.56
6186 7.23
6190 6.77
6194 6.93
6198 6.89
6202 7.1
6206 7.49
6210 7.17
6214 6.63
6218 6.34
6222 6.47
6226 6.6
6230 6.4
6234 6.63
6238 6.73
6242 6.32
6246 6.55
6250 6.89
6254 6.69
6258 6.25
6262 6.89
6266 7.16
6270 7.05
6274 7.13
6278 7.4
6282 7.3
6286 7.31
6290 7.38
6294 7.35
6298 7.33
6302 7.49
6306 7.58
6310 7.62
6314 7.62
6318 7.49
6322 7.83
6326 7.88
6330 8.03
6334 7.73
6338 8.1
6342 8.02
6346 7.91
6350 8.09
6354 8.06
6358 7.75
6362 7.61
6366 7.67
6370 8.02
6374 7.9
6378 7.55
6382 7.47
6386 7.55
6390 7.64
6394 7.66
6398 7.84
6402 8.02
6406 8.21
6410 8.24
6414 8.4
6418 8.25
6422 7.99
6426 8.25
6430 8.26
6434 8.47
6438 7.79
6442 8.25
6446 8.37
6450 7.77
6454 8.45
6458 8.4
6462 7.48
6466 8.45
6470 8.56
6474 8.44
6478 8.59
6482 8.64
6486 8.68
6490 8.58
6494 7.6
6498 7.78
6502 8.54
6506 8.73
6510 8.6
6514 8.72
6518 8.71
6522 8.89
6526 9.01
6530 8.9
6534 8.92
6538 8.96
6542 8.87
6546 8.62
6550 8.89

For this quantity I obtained -2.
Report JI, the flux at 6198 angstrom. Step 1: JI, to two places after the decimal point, 6.89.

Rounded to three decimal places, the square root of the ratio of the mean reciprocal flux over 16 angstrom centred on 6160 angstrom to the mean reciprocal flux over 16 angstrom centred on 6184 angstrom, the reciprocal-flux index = 1.058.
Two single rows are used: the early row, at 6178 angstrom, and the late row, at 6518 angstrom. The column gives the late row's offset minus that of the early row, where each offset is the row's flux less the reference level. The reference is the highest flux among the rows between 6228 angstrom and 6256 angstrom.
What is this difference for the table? 1.1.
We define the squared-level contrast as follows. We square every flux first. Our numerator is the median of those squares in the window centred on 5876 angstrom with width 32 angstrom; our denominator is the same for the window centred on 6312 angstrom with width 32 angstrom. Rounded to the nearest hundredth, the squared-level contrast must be 0.80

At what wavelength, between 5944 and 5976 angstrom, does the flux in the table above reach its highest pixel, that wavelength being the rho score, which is 5946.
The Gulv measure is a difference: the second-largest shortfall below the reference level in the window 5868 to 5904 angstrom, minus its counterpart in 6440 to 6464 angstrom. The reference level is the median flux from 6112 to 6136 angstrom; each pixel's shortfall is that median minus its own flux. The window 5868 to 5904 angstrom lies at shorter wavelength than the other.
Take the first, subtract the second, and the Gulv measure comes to 4.5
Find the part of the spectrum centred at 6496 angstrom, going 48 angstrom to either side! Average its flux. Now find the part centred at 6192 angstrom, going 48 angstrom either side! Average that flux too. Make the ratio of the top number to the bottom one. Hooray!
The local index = 1.22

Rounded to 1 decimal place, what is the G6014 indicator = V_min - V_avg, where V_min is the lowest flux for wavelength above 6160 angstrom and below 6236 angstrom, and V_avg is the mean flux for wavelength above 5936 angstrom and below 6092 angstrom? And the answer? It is -2.4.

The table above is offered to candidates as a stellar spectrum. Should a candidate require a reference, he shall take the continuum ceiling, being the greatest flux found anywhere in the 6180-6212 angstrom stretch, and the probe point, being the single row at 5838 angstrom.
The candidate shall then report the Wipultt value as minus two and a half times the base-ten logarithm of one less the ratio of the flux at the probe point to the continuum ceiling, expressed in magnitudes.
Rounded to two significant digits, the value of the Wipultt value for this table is 4.9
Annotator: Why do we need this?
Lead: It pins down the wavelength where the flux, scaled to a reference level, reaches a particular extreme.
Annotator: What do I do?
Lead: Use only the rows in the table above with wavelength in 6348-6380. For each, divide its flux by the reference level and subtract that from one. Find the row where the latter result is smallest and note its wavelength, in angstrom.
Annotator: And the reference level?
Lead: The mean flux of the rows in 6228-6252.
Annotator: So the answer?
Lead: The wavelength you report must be 6350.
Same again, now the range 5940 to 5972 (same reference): 5946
